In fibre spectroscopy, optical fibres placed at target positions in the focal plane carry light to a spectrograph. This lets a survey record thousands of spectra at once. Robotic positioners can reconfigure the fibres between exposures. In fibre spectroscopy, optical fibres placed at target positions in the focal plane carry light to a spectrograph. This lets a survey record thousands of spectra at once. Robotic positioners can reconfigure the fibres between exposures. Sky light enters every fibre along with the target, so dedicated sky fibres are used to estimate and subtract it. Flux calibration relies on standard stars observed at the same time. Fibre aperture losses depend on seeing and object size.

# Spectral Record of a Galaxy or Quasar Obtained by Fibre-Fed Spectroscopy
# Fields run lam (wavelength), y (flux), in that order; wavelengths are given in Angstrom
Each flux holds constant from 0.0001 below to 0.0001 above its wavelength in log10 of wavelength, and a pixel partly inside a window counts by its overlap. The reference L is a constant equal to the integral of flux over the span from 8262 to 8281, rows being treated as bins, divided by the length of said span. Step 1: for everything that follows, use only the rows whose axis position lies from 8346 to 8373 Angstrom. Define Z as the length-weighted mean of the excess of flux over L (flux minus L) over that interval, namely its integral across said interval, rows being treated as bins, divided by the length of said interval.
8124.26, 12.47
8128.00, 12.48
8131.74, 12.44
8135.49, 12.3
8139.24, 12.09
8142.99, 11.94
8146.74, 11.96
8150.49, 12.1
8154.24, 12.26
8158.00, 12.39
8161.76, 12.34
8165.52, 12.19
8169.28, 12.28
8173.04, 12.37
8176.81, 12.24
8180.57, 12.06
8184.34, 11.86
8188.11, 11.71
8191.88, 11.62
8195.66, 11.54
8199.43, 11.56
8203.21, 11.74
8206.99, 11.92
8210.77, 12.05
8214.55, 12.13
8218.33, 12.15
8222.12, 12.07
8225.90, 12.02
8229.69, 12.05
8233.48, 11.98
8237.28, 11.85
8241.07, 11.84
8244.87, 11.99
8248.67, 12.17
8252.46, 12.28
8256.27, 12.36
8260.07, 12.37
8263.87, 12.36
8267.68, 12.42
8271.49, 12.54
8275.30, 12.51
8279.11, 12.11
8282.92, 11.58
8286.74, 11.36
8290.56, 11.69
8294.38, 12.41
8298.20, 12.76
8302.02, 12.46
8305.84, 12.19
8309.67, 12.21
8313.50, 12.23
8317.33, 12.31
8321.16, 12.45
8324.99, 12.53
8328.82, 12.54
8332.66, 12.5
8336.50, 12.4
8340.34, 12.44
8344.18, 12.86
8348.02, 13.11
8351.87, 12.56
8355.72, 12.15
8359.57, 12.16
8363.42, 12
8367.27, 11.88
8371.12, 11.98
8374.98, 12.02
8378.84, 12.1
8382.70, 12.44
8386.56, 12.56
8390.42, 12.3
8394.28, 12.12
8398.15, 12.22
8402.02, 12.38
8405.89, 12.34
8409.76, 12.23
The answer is -0.12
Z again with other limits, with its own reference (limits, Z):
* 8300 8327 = -0.04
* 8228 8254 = -0.37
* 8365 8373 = -0.45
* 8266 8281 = 0.01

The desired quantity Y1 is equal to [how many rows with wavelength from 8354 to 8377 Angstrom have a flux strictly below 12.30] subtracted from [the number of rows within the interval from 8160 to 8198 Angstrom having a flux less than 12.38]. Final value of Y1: 4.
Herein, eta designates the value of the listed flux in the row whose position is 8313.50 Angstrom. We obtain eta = 12.23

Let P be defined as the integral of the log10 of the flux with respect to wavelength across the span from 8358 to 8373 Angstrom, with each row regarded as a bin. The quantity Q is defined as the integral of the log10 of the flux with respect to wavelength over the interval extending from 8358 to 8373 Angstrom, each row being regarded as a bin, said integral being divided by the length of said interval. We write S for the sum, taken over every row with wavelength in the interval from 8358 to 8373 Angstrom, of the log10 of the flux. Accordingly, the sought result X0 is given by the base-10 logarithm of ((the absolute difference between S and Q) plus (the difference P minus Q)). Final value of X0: 1.26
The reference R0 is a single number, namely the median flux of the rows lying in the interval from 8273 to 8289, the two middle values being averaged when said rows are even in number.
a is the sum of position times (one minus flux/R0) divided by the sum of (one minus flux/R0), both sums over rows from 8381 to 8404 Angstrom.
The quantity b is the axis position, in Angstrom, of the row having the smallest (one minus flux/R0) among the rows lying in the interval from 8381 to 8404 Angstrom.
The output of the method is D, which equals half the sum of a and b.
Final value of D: 8389.0 Angstrom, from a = 8391.4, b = 8386.56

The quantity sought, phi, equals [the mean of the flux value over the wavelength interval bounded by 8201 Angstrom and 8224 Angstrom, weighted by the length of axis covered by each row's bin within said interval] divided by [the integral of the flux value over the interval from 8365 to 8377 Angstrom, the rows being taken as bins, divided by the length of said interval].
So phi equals 1.00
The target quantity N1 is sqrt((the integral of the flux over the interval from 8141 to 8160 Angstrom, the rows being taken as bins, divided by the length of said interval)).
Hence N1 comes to 3.48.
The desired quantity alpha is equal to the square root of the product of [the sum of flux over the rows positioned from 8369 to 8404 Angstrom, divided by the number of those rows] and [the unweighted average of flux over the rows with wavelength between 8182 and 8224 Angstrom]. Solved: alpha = 12.0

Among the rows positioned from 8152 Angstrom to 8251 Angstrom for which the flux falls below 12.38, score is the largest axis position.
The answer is 8248.67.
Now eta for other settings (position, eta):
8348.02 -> 13.11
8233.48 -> 11.98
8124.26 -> 12.47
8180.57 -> 12.06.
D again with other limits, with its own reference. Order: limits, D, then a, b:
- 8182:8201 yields 8189.7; 8195.0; 8184.34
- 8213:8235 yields 8220.4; 8222.4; 8218.33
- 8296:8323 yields 8303.3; 8308.4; 8298.20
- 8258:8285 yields 8269.7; 8267.9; 8271.49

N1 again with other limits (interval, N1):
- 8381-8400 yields 3.51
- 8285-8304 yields 3.49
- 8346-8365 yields 3.52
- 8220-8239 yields 3.46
